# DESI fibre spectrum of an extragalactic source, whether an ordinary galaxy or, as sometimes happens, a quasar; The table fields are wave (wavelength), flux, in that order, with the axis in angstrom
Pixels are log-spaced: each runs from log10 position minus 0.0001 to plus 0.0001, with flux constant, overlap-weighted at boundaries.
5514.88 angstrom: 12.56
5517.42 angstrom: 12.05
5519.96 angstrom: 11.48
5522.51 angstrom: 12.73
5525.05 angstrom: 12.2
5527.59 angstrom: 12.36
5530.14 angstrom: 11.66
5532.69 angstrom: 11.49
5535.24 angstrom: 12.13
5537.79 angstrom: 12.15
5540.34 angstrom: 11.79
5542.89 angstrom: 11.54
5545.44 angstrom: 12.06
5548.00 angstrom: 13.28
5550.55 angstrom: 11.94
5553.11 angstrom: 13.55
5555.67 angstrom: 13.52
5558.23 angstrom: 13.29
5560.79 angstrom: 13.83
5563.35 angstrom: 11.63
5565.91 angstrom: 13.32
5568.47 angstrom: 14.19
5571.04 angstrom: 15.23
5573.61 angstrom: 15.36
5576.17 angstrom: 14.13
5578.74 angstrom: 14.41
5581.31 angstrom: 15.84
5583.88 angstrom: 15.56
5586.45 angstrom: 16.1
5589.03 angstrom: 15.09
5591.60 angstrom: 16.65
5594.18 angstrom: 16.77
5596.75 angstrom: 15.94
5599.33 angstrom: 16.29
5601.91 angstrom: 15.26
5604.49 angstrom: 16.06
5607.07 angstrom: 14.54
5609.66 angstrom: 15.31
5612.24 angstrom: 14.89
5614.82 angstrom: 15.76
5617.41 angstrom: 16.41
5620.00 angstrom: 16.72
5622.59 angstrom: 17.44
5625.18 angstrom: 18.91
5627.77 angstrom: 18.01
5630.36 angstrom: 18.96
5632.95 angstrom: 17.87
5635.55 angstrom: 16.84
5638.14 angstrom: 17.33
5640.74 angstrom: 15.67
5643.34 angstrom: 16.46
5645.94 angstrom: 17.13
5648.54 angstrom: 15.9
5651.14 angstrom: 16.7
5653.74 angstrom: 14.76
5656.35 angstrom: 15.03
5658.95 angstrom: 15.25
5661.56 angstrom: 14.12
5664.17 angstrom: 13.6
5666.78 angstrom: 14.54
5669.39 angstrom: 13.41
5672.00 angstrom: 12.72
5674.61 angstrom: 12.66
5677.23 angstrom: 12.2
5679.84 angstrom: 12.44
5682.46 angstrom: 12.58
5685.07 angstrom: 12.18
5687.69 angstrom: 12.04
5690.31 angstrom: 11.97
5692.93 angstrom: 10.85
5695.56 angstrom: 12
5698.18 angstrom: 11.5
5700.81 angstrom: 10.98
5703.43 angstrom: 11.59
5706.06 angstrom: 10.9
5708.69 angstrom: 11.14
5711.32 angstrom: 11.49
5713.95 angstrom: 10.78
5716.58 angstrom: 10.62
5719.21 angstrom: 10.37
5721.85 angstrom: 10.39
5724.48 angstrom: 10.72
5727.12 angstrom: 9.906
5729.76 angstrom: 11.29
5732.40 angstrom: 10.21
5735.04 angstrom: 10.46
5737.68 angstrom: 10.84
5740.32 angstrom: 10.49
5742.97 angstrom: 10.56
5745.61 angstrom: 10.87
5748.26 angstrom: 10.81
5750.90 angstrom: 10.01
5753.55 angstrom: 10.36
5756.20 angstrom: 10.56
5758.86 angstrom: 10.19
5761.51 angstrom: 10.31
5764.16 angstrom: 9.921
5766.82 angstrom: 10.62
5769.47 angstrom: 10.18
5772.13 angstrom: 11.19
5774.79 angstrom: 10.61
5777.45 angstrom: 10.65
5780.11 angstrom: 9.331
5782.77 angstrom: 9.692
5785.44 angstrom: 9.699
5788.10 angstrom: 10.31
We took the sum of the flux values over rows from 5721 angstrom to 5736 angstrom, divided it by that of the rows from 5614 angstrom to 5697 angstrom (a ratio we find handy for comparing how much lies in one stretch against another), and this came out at 0.13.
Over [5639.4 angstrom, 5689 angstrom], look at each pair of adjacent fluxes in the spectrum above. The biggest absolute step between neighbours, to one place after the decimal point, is 1.9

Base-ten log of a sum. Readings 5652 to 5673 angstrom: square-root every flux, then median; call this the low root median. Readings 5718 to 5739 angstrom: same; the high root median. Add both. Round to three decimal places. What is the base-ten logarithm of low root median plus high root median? 0.846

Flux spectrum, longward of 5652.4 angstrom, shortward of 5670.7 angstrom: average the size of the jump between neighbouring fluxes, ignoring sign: 0.70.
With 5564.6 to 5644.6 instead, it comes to 0.84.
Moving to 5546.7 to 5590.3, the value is 0.90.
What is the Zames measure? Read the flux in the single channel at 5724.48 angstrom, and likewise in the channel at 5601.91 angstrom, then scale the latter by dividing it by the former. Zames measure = 1.4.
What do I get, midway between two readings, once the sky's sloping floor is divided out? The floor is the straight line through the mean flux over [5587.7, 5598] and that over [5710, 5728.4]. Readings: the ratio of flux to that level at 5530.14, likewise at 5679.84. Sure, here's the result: 0.81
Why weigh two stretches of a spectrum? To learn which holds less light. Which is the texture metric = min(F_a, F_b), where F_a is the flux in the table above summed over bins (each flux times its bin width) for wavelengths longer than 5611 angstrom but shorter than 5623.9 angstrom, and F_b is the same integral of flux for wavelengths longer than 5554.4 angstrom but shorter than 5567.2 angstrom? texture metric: 168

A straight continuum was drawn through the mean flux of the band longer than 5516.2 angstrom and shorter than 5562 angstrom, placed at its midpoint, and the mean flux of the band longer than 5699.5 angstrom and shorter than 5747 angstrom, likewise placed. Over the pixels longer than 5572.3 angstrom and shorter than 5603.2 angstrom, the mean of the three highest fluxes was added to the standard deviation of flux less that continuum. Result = 17.4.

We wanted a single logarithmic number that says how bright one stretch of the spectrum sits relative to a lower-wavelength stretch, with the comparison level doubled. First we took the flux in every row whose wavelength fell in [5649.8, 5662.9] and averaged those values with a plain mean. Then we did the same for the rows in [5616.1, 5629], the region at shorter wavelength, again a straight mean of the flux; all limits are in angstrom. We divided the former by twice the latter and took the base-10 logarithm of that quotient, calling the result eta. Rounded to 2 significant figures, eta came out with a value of -0.36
